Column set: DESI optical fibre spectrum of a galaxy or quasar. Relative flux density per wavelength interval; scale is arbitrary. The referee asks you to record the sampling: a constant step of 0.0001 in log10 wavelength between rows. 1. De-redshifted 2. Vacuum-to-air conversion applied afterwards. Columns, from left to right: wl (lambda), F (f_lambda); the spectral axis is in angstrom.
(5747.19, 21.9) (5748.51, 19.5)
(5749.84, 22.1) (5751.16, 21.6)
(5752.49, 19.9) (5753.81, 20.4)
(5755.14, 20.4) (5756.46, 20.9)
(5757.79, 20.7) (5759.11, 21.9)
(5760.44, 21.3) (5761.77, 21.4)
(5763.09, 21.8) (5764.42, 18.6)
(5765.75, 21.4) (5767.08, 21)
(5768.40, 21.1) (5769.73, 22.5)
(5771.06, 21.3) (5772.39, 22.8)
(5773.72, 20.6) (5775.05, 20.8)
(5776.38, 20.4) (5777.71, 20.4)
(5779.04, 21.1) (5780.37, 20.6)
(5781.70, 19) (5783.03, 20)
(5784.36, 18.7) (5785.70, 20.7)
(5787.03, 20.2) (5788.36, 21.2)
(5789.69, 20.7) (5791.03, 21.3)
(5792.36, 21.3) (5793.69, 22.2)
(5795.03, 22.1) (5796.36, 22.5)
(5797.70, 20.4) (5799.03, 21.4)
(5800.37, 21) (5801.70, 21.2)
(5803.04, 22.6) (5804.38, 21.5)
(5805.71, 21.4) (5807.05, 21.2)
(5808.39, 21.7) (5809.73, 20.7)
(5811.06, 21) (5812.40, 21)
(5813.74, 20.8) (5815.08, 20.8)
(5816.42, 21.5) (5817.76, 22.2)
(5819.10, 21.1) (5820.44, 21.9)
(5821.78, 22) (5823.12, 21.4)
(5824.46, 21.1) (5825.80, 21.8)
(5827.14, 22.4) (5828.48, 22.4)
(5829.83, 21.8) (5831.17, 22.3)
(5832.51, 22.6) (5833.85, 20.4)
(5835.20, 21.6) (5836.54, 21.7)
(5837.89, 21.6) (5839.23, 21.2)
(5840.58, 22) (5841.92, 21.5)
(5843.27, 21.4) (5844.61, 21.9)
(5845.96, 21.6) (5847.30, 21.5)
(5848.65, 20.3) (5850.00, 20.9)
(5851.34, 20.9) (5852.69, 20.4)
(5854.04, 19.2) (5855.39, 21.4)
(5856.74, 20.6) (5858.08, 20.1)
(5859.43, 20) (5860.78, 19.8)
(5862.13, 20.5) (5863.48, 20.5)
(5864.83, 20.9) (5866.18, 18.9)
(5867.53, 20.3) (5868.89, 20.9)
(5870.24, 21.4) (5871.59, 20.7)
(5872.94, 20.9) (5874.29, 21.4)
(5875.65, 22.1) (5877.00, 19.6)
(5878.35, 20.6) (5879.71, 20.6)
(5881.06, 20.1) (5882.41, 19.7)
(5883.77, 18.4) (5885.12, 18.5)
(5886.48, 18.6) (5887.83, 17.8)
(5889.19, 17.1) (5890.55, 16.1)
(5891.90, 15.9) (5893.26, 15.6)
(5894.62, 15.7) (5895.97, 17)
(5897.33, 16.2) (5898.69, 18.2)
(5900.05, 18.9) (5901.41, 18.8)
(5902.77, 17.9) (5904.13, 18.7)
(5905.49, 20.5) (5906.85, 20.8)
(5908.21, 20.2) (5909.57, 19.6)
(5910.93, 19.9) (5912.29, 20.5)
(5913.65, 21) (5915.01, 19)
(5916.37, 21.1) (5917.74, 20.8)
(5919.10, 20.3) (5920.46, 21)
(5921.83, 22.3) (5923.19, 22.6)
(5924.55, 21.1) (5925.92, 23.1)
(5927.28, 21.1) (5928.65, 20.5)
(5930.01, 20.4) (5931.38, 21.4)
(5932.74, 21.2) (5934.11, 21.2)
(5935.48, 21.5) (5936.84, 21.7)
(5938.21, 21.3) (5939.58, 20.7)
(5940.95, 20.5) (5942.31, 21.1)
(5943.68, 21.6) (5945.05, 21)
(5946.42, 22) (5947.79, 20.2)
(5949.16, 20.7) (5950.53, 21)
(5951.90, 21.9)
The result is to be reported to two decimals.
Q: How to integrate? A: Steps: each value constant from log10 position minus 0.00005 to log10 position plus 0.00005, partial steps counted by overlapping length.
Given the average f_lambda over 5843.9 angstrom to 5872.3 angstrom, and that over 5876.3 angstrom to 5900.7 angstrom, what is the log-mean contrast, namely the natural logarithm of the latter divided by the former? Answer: -0.13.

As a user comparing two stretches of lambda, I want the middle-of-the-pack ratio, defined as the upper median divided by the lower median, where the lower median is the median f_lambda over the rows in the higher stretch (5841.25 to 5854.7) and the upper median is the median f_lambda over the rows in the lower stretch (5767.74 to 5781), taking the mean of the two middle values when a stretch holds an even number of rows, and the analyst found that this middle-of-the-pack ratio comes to 0.99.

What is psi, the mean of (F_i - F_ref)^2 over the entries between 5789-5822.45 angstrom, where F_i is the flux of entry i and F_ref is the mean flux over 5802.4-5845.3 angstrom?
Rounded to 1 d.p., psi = 0.4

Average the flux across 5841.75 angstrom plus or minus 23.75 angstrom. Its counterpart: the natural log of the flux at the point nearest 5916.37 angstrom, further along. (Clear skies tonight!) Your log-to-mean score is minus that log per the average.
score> -0.144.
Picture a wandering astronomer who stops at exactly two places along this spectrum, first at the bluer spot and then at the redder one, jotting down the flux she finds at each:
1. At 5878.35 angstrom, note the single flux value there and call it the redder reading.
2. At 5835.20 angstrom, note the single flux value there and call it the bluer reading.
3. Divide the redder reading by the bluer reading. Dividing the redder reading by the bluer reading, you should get 0.95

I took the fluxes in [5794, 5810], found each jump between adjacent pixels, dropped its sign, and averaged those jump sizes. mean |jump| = 0.8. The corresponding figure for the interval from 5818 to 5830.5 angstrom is 0.5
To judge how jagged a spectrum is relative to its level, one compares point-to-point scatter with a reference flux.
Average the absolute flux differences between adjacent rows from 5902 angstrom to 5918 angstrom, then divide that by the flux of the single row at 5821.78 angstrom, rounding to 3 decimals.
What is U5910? 0.041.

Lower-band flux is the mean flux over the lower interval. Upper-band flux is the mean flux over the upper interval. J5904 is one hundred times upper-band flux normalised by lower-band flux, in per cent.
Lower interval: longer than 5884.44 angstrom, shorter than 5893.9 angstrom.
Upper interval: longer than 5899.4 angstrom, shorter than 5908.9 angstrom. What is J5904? 113.5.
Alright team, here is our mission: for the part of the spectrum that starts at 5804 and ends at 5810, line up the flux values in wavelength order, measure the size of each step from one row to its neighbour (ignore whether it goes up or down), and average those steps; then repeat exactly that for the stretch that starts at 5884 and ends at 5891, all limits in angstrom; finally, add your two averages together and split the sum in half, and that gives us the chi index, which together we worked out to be 0.55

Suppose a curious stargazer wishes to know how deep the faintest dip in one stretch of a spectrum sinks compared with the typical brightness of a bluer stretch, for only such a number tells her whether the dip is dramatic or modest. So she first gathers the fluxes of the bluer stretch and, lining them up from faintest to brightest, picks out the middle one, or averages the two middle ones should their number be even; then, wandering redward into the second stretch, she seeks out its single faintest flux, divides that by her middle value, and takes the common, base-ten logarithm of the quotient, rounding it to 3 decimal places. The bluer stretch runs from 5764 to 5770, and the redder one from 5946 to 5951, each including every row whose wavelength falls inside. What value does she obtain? -0.019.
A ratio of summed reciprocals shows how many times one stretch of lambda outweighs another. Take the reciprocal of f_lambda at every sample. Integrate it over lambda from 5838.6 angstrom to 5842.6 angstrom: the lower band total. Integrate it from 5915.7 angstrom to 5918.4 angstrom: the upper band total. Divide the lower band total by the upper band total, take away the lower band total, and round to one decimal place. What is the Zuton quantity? 1.3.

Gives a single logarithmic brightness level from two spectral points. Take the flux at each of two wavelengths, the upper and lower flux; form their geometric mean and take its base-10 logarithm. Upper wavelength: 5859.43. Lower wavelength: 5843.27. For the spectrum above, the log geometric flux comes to 1.32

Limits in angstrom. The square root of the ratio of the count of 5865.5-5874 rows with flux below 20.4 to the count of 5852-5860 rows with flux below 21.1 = 0.6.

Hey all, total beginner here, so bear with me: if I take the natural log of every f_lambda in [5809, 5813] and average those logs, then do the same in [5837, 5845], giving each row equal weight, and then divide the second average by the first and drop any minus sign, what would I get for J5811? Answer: 1.01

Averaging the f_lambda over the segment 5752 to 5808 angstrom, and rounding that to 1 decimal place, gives 21.0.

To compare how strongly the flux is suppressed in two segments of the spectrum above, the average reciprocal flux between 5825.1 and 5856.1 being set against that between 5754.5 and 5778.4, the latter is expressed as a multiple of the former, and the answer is 1.02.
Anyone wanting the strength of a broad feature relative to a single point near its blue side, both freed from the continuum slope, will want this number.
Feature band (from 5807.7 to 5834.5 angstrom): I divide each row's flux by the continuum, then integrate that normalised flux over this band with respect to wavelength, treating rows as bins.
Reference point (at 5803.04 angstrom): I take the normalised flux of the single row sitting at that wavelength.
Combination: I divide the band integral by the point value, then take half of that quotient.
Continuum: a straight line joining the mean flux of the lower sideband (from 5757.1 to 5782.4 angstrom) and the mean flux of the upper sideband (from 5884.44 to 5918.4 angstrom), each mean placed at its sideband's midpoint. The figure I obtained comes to 13.0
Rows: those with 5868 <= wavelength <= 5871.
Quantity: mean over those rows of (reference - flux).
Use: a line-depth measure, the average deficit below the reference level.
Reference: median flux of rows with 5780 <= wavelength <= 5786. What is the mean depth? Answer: -1.1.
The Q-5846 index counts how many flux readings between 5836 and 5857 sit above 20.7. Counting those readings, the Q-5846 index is 12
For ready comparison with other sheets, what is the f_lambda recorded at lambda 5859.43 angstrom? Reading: 20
